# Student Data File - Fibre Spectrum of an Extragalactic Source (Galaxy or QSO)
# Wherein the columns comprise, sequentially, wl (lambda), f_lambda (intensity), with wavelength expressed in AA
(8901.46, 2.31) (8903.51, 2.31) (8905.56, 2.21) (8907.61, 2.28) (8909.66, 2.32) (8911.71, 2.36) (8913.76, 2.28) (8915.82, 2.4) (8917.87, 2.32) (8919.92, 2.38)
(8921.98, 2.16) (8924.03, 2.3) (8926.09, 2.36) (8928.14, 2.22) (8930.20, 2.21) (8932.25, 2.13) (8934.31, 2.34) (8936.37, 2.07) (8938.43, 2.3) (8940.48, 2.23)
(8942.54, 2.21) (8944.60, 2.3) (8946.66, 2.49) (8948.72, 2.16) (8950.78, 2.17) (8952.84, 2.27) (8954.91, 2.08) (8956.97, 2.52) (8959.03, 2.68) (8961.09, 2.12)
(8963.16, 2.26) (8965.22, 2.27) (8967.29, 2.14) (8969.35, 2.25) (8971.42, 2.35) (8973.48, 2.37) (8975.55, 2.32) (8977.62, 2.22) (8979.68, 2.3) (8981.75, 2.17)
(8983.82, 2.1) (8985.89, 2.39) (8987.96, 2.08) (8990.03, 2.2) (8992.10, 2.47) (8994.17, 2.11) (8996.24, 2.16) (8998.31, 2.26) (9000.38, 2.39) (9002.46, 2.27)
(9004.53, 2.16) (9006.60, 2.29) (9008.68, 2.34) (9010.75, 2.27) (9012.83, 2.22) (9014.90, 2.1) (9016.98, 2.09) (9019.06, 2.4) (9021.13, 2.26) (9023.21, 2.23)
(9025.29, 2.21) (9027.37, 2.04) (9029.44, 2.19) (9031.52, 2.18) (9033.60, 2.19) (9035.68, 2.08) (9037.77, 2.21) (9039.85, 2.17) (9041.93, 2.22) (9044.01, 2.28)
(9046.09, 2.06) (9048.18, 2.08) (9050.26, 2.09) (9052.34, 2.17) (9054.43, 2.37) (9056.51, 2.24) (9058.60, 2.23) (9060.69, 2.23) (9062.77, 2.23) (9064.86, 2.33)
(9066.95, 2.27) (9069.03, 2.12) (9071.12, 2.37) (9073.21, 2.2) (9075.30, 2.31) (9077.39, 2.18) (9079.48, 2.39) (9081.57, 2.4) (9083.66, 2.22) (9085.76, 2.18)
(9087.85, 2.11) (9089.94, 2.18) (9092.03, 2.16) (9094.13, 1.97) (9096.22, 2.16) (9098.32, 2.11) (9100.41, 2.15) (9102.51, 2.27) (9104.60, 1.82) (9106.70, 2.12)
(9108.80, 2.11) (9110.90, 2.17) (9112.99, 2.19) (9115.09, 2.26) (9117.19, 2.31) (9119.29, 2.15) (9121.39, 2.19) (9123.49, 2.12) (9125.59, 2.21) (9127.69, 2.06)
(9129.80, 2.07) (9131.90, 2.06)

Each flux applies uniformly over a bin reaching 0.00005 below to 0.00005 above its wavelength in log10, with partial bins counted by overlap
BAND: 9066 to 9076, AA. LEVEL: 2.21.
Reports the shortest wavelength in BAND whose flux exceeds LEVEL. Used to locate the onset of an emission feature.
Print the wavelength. 9066.95 AA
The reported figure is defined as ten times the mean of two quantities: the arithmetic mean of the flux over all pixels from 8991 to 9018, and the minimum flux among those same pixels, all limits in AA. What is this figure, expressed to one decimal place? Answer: 21.7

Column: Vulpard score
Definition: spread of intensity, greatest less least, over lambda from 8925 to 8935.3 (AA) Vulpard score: 0.23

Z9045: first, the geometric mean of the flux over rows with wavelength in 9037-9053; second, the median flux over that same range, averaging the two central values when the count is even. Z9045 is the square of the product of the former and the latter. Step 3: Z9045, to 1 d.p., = 21.9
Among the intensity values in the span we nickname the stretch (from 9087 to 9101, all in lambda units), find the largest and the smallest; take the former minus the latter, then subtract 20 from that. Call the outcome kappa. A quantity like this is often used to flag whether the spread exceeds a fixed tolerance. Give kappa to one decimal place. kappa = -19.8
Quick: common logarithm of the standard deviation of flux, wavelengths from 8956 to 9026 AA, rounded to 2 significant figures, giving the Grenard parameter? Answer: -0.88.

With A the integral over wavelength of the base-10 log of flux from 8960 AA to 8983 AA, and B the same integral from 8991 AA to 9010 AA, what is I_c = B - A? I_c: -1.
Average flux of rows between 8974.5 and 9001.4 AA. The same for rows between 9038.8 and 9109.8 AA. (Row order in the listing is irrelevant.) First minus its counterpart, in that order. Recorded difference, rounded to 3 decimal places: 0.053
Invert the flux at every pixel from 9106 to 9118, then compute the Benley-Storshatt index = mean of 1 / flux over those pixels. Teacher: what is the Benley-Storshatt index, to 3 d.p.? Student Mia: 0.456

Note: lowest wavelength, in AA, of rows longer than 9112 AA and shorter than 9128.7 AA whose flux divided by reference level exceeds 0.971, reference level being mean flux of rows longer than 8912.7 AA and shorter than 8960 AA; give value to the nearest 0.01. 9115.09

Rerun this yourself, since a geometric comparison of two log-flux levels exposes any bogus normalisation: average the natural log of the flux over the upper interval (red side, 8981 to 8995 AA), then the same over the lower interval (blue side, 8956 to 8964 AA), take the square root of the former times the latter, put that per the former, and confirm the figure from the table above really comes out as 1.046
